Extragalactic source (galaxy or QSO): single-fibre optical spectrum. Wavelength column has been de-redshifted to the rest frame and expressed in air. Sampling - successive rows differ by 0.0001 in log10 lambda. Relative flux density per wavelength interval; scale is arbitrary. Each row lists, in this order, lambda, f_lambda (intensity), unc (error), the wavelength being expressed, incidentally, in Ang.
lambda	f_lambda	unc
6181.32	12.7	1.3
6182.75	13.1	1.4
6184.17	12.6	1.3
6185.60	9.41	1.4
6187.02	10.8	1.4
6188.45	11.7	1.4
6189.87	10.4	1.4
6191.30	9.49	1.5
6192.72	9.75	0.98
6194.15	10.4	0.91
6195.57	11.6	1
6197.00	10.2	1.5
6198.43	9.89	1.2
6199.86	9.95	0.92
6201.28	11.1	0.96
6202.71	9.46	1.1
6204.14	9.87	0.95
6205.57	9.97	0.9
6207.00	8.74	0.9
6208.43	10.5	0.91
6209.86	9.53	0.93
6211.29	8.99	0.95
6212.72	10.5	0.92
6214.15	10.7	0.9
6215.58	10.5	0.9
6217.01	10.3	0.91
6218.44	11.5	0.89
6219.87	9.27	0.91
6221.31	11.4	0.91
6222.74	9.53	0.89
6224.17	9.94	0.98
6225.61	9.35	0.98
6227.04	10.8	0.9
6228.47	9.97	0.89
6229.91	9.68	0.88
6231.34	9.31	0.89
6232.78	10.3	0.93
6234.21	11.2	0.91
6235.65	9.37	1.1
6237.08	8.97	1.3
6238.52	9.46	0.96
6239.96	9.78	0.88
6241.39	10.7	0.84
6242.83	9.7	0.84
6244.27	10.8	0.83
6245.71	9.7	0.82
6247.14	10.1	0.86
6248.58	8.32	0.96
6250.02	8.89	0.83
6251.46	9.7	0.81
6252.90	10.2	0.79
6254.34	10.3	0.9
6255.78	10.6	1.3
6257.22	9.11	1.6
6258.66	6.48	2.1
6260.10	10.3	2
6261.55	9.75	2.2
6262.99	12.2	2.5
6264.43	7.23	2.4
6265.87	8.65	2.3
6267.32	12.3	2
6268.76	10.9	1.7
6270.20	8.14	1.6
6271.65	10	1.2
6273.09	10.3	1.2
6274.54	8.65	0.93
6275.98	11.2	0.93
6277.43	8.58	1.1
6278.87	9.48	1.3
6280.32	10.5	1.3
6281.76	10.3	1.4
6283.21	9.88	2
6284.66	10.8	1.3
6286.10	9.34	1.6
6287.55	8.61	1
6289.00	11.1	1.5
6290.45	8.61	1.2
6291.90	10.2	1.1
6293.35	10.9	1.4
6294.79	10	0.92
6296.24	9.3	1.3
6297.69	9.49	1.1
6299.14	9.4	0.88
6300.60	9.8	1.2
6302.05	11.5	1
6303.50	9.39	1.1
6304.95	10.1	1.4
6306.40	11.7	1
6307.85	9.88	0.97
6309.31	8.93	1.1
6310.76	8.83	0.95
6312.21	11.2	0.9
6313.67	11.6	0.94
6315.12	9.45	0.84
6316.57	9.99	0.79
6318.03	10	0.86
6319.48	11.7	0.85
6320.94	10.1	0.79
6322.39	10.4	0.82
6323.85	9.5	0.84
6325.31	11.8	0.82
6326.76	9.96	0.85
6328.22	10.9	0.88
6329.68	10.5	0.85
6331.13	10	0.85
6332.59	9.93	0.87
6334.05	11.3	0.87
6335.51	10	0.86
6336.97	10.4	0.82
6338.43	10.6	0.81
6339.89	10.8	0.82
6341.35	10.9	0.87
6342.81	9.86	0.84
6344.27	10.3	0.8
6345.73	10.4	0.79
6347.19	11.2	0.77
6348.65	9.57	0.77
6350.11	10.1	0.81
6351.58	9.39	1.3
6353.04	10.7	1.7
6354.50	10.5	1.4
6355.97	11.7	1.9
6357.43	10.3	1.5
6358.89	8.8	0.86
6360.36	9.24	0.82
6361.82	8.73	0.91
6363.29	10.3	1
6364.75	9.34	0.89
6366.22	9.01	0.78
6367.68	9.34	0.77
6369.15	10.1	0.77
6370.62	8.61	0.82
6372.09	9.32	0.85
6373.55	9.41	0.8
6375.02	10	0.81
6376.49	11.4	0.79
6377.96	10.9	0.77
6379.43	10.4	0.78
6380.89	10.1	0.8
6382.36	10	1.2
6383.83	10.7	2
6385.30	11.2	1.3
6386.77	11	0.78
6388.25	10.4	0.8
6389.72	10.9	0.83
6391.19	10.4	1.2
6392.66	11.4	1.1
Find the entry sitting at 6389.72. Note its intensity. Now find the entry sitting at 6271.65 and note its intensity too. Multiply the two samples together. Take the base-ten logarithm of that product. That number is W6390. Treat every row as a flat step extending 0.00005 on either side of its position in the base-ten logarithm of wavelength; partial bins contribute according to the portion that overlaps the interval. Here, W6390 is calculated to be 2.04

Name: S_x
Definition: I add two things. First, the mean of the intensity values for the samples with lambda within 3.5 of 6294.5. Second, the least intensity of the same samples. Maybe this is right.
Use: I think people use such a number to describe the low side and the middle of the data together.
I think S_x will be 19.3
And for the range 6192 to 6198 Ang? 20.2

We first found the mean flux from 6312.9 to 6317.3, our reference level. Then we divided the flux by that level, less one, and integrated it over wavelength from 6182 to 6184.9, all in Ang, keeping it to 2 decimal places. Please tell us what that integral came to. 0.69 Ang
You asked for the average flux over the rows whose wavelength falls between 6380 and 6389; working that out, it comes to 10.57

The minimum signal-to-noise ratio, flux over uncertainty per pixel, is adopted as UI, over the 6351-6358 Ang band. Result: 6.2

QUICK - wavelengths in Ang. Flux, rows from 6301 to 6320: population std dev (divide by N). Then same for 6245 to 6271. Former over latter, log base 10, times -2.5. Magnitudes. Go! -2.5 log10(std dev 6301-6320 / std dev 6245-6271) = 0.39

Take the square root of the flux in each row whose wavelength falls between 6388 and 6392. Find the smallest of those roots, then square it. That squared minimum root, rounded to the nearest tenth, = 10.4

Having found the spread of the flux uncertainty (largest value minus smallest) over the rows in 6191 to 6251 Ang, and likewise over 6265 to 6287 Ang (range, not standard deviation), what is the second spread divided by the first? 2.0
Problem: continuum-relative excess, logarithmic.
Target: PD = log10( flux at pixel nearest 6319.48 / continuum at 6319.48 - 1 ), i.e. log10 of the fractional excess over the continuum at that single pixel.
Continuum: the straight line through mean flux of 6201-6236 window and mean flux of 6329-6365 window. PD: -0.82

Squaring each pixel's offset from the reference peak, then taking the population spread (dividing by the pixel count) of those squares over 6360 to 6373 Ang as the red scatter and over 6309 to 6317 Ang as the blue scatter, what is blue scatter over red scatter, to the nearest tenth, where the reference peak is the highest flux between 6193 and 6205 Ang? 1.3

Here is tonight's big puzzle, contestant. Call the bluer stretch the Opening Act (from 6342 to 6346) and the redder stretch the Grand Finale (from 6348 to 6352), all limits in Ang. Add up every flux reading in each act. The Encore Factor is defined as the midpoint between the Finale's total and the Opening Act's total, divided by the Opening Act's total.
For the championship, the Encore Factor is 0.98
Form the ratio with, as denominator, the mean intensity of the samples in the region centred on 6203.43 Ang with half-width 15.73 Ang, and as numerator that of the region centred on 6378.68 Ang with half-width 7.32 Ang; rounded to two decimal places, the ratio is 1.01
